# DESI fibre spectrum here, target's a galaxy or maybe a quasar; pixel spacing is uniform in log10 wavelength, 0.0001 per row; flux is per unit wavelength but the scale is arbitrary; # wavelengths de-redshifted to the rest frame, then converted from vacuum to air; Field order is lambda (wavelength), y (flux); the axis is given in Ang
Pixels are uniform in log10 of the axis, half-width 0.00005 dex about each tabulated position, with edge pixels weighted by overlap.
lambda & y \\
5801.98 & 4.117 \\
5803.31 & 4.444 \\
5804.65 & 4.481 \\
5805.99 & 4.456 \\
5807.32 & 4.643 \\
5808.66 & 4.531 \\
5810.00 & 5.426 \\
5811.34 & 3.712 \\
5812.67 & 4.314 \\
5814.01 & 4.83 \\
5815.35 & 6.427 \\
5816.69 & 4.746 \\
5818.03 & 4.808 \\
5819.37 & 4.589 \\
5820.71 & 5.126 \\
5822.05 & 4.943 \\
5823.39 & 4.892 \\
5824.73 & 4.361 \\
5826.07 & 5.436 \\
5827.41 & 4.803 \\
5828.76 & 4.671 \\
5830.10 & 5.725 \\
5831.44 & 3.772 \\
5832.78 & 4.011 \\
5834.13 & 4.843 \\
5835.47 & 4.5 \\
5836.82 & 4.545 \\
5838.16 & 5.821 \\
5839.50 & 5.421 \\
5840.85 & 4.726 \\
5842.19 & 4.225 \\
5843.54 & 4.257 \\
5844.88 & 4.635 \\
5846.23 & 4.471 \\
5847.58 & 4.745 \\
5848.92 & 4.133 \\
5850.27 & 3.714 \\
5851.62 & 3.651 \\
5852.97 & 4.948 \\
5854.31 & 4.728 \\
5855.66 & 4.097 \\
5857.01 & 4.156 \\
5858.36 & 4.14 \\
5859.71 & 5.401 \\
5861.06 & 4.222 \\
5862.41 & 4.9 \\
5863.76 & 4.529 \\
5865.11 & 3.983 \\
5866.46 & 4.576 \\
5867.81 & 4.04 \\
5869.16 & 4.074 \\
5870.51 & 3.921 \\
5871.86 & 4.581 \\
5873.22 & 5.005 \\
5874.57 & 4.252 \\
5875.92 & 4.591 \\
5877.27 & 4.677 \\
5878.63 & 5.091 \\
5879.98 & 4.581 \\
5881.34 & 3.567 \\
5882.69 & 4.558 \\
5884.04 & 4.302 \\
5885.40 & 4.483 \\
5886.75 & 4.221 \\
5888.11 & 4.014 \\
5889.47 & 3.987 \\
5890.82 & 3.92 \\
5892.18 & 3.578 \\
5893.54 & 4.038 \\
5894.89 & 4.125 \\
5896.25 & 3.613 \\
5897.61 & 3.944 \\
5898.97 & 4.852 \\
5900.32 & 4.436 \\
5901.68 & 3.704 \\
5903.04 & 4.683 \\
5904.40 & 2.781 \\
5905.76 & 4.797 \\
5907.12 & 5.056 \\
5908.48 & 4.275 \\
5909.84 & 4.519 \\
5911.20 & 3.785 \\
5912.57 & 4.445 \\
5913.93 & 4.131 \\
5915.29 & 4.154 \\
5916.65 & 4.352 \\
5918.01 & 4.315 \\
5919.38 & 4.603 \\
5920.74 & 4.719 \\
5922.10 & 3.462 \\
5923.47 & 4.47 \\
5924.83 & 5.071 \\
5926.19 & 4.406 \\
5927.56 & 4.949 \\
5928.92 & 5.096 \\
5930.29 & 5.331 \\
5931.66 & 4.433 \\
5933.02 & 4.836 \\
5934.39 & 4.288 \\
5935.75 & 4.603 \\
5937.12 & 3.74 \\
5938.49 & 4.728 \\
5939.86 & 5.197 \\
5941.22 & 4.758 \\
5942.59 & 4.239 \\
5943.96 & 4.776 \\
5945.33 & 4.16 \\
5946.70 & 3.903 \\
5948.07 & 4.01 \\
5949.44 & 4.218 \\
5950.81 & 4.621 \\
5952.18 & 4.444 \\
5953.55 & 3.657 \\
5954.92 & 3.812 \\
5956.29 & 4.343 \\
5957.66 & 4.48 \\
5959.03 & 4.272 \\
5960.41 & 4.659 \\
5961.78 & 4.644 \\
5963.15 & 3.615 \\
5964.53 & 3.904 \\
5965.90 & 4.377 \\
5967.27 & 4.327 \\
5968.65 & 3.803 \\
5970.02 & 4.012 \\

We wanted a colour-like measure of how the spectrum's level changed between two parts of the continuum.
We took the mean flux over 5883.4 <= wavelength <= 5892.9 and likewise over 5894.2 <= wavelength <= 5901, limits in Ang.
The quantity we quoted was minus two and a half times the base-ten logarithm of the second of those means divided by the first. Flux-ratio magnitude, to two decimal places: -0.03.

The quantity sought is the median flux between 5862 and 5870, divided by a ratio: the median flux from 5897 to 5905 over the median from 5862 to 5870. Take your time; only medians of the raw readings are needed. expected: 4.4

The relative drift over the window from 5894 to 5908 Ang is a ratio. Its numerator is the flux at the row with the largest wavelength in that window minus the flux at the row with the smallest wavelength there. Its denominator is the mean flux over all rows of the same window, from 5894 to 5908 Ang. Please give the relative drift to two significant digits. 0.22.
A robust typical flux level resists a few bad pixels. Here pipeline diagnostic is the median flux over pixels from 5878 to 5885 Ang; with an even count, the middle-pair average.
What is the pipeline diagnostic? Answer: 4.56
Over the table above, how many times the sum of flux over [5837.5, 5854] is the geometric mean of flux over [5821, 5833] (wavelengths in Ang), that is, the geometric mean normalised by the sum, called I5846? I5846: 0.086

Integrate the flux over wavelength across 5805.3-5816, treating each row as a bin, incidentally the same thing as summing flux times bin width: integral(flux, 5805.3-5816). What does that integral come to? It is 51.3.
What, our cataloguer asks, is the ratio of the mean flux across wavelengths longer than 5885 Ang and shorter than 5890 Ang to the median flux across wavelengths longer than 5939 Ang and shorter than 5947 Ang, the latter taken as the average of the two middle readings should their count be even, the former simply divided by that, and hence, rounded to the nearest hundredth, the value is 0.93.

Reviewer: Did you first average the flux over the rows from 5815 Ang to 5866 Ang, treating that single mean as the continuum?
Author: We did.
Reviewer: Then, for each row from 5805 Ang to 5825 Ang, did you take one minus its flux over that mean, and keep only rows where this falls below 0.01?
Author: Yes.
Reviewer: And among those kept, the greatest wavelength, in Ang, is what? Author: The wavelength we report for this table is 5823.39 Ang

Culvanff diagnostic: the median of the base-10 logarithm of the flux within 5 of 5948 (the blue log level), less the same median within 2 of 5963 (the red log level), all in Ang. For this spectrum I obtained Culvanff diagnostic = 0.034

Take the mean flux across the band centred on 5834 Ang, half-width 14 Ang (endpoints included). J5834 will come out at 4.76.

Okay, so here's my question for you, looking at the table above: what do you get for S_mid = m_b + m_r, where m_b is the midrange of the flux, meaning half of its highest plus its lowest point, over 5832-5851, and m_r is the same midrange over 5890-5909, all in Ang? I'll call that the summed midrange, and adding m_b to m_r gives 8.7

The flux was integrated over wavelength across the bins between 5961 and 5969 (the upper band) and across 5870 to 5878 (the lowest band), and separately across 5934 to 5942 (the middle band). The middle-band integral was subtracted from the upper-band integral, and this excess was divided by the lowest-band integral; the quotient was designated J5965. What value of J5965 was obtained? -0.095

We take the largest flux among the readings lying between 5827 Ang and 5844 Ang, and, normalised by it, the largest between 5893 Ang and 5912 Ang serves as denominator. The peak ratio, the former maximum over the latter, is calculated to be 1.15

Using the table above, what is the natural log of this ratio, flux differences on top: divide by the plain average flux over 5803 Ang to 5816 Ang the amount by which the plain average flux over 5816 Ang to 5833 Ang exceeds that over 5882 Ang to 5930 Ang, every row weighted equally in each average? -2.3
